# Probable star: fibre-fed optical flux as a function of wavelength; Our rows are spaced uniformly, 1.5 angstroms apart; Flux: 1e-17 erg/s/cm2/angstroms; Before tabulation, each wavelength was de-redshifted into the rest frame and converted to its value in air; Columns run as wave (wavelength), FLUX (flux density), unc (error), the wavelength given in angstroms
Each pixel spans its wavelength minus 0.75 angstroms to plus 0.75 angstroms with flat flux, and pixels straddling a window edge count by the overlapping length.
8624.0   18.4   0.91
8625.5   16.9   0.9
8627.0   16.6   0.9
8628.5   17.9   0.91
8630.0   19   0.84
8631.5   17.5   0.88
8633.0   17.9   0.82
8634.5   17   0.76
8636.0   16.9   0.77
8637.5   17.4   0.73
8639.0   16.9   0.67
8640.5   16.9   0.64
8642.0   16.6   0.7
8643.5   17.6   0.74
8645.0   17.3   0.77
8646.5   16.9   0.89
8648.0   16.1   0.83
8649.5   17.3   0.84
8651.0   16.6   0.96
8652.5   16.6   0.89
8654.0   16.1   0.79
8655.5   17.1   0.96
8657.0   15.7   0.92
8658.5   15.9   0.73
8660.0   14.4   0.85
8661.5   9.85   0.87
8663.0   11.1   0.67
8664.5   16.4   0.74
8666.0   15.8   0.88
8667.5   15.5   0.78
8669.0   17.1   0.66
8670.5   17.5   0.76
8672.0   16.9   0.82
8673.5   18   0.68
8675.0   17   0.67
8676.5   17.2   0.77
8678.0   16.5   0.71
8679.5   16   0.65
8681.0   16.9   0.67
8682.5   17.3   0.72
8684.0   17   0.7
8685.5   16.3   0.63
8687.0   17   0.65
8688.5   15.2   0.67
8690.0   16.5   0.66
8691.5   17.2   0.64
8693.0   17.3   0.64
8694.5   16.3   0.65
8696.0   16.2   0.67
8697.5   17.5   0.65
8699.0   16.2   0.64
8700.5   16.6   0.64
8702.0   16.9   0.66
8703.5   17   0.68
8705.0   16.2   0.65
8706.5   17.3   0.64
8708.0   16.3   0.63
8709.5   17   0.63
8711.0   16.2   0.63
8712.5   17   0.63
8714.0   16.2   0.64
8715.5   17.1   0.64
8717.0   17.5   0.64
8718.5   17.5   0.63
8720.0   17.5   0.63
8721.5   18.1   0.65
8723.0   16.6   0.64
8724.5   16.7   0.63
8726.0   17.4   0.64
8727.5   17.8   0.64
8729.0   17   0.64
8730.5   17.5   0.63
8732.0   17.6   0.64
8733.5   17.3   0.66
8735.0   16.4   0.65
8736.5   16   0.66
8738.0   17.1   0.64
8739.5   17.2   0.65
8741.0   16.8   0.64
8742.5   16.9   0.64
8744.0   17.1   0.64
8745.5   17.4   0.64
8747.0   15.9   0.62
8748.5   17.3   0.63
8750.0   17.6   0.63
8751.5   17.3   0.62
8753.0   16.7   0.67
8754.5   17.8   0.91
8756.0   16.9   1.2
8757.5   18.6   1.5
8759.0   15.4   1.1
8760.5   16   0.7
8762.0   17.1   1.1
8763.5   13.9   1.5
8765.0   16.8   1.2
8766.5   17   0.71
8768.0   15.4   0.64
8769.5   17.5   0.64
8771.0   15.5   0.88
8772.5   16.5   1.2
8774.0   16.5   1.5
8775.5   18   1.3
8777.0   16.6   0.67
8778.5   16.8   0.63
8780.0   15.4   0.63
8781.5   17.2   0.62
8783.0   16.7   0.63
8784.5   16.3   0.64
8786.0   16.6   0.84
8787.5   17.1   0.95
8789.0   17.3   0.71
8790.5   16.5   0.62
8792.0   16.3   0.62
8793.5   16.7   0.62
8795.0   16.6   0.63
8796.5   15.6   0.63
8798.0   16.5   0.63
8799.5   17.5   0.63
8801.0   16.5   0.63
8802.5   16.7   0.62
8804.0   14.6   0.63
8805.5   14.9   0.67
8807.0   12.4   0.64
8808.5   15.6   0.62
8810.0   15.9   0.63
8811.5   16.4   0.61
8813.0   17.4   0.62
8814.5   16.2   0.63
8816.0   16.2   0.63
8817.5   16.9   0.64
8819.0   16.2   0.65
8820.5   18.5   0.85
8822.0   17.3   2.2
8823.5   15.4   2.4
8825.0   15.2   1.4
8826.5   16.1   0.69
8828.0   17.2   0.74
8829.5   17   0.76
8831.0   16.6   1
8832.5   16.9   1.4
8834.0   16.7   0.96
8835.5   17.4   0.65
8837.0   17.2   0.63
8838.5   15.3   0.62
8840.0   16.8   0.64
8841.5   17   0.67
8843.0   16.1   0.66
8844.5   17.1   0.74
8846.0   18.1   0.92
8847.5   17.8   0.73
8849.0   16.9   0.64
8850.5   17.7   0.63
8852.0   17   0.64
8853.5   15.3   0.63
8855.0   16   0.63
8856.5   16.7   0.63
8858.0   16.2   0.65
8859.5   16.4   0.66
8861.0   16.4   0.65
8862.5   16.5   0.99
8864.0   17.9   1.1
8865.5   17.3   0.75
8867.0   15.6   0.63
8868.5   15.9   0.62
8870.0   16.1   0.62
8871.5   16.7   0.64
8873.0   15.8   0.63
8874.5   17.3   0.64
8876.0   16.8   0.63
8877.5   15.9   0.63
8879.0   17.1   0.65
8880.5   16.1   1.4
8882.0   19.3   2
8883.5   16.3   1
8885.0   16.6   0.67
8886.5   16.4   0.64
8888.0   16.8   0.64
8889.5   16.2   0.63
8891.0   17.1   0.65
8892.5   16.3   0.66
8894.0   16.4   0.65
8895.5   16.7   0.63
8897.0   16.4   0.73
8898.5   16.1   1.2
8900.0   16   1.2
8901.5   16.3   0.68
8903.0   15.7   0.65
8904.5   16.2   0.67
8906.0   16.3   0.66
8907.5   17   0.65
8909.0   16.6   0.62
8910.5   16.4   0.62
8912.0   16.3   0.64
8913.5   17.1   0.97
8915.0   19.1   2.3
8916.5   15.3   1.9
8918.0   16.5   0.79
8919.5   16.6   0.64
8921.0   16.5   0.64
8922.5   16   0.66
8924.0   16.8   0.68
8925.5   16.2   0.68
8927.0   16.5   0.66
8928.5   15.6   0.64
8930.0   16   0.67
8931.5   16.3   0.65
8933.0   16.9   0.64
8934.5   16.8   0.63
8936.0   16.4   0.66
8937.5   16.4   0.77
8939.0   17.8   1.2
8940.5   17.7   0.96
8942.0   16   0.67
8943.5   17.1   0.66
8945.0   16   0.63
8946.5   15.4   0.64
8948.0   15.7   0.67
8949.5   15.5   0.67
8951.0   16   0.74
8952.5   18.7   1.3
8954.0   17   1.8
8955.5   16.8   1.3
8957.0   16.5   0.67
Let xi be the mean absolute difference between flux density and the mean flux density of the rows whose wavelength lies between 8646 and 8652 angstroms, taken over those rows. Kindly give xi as 0.4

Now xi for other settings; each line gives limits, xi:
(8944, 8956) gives 0.8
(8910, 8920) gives 0.8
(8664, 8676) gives 0.7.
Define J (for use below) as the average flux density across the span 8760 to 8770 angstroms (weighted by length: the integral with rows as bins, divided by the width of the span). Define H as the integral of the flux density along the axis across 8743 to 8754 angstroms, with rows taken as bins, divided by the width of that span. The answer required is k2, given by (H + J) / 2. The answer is 16.6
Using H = 17.1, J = 16.2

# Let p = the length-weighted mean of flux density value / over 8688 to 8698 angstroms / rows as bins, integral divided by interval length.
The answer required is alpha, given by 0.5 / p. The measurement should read 0.0301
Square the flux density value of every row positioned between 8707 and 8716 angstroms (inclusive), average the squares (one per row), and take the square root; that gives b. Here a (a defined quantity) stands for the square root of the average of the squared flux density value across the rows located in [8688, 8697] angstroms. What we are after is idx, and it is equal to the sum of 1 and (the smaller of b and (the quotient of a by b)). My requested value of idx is 1.99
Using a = 16.5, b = 16.6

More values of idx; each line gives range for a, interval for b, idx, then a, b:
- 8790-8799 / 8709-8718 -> 1.97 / 16.4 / 16.8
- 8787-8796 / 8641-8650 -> 1.99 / 16.8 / 17.0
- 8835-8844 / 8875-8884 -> 1.98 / 16.6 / 17.0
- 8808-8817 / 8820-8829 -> 1.98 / 16.3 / 16.7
